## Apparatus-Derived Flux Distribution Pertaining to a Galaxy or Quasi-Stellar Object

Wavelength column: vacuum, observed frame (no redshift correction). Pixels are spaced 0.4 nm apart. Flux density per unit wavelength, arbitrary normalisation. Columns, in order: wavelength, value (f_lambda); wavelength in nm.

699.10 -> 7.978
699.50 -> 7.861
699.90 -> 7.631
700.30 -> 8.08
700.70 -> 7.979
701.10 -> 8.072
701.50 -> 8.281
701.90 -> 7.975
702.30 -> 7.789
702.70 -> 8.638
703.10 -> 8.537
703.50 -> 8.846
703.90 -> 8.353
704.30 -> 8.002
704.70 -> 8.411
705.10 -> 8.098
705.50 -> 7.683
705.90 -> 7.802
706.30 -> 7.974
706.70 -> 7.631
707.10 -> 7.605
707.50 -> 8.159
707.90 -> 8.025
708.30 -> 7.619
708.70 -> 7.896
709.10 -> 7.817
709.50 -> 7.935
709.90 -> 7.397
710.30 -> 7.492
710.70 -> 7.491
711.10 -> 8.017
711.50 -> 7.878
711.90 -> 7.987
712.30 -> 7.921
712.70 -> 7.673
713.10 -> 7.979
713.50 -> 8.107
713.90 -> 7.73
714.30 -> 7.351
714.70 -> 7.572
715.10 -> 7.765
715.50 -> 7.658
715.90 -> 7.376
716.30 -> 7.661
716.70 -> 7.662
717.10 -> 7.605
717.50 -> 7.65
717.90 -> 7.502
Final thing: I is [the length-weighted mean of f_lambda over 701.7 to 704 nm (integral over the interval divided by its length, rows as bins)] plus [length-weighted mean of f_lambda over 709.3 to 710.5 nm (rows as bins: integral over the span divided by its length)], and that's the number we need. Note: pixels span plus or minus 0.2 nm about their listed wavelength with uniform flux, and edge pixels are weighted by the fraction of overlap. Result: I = 16.0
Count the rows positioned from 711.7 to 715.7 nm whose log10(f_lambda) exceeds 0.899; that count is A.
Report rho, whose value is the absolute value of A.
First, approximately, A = 3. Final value 3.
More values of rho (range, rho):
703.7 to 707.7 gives 6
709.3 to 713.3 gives 4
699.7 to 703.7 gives 8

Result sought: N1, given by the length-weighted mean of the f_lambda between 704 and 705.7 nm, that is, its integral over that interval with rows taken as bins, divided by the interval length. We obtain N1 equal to 8.1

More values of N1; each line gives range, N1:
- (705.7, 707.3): 7.8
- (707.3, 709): 7.9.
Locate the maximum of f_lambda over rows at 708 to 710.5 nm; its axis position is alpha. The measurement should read 709.50 nm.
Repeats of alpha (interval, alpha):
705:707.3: 705.10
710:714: 713.50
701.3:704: 703.50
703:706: 703.50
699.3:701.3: 700.30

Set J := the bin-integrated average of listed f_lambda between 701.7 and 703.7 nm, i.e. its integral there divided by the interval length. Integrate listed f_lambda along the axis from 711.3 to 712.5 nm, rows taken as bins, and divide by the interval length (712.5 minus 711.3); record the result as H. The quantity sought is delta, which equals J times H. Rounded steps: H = 7.93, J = 8.4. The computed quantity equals 66.3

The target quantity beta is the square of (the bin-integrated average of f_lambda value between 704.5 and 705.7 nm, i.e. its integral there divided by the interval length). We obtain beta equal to 65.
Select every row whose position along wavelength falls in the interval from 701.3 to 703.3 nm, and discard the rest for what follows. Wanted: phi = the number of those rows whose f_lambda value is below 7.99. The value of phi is 2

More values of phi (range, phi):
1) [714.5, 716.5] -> 5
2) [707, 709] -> 3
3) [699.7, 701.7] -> 2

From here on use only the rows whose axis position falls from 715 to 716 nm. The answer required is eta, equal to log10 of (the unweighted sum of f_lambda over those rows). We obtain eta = 1.36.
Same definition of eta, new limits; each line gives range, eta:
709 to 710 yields 1.36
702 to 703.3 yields 1.40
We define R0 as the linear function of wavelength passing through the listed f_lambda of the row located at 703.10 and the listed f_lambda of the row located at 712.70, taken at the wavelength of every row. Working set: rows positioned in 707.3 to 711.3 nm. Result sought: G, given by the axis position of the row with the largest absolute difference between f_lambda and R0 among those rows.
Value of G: 709.90 nm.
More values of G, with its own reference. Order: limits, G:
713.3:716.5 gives 713.50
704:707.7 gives 705.50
